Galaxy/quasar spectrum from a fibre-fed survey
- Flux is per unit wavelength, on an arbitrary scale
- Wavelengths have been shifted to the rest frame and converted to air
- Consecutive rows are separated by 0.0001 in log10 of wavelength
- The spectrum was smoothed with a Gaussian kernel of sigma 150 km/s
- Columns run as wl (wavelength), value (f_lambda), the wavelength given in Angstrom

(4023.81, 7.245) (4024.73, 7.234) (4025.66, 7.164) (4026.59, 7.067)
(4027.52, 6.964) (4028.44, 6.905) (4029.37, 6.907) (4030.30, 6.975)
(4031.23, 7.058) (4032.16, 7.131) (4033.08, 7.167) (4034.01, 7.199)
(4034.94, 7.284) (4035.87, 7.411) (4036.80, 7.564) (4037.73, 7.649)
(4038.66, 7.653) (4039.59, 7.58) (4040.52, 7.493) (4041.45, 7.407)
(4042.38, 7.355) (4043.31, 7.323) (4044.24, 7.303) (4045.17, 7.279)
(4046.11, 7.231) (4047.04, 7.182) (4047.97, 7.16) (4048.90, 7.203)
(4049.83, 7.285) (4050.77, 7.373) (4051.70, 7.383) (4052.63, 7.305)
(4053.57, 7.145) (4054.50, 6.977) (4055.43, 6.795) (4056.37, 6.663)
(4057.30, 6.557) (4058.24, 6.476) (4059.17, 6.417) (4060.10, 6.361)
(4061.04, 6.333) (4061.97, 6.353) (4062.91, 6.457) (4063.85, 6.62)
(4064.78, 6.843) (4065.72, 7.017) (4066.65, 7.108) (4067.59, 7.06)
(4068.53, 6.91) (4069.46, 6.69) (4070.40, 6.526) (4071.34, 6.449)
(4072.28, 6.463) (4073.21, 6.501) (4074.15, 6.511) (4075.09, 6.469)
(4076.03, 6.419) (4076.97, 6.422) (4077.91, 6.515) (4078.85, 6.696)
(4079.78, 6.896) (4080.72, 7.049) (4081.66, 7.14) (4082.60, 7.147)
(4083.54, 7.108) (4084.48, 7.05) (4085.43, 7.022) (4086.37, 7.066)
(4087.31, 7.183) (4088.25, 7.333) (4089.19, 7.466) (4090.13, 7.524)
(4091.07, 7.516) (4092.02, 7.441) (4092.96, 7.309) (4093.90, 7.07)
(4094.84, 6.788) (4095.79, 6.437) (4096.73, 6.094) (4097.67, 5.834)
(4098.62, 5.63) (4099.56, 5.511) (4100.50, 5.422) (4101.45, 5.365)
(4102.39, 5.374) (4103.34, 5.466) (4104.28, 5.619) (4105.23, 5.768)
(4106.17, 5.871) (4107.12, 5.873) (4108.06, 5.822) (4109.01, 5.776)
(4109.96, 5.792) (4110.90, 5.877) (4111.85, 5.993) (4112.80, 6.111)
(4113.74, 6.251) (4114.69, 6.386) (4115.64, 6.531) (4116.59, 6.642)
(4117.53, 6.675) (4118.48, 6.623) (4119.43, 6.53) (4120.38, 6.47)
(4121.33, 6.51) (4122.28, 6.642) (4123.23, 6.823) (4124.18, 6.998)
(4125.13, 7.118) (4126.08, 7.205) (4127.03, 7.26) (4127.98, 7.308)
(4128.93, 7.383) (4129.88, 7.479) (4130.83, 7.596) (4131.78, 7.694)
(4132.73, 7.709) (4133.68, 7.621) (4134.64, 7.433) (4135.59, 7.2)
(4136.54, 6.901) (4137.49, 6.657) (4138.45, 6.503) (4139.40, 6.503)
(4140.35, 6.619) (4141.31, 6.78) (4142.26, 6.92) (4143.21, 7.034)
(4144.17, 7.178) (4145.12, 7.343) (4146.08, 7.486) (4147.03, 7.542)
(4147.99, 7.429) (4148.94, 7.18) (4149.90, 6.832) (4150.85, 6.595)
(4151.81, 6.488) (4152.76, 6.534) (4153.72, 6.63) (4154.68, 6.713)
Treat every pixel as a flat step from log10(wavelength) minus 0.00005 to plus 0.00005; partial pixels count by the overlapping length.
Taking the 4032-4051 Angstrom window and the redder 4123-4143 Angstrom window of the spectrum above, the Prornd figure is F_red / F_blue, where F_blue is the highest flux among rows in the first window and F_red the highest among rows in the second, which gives 1.01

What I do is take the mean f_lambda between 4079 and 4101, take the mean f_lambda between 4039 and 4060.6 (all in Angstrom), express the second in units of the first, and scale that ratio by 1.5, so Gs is 1.56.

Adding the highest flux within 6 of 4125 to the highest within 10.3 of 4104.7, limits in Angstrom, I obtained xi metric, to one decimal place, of 14.4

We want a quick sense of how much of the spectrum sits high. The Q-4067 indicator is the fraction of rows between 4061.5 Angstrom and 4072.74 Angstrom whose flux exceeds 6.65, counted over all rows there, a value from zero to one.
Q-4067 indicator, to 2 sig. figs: 0.50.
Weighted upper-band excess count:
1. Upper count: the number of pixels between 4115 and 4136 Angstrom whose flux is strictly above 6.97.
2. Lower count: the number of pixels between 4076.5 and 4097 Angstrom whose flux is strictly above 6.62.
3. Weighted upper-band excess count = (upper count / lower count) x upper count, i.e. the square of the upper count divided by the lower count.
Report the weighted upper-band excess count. 9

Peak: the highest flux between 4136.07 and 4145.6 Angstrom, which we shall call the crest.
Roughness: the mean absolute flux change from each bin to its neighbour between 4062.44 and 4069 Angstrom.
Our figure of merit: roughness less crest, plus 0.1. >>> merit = -7.1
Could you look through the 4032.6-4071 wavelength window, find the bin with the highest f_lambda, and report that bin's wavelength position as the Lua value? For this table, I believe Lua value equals 4038.66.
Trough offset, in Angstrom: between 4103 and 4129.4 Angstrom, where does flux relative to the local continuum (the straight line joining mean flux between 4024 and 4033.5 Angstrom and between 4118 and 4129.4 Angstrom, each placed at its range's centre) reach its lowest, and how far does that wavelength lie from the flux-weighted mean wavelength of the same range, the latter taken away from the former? -13.4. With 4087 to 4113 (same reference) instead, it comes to 2.1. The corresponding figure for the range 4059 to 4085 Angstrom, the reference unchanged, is -10.9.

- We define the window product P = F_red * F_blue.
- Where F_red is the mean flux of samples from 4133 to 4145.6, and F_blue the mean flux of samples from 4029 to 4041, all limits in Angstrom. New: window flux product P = 51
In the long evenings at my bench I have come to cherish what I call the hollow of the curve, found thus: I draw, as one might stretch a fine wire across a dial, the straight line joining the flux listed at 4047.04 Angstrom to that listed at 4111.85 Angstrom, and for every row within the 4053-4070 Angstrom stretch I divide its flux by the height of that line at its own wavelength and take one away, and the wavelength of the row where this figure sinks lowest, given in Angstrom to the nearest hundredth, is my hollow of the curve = 4061.04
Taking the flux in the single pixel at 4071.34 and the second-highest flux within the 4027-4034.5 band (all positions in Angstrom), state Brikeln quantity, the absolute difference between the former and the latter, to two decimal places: 0.72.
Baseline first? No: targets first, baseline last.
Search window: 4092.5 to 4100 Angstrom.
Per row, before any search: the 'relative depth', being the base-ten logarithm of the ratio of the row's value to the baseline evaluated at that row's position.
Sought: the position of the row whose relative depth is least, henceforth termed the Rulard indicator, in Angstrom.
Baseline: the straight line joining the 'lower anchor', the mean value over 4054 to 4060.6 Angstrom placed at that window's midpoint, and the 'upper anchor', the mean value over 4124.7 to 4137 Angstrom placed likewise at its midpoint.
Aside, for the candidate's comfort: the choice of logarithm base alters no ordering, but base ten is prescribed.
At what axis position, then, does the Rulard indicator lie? 4099.56 Angstrom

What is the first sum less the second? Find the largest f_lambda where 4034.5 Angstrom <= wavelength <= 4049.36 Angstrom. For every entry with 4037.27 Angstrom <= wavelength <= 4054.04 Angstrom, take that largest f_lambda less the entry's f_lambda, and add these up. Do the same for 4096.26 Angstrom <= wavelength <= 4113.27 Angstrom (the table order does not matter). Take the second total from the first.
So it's -29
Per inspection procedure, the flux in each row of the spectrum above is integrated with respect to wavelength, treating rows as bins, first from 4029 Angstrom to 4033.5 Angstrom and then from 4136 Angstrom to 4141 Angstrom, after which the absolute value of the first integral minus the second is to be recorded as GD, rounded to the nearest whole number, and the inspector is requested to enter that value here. 1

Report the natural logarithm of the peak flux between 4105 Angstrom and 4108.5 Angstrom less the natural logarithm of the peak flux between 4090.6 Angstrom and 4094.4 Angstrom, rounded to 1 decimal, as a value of -0.2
